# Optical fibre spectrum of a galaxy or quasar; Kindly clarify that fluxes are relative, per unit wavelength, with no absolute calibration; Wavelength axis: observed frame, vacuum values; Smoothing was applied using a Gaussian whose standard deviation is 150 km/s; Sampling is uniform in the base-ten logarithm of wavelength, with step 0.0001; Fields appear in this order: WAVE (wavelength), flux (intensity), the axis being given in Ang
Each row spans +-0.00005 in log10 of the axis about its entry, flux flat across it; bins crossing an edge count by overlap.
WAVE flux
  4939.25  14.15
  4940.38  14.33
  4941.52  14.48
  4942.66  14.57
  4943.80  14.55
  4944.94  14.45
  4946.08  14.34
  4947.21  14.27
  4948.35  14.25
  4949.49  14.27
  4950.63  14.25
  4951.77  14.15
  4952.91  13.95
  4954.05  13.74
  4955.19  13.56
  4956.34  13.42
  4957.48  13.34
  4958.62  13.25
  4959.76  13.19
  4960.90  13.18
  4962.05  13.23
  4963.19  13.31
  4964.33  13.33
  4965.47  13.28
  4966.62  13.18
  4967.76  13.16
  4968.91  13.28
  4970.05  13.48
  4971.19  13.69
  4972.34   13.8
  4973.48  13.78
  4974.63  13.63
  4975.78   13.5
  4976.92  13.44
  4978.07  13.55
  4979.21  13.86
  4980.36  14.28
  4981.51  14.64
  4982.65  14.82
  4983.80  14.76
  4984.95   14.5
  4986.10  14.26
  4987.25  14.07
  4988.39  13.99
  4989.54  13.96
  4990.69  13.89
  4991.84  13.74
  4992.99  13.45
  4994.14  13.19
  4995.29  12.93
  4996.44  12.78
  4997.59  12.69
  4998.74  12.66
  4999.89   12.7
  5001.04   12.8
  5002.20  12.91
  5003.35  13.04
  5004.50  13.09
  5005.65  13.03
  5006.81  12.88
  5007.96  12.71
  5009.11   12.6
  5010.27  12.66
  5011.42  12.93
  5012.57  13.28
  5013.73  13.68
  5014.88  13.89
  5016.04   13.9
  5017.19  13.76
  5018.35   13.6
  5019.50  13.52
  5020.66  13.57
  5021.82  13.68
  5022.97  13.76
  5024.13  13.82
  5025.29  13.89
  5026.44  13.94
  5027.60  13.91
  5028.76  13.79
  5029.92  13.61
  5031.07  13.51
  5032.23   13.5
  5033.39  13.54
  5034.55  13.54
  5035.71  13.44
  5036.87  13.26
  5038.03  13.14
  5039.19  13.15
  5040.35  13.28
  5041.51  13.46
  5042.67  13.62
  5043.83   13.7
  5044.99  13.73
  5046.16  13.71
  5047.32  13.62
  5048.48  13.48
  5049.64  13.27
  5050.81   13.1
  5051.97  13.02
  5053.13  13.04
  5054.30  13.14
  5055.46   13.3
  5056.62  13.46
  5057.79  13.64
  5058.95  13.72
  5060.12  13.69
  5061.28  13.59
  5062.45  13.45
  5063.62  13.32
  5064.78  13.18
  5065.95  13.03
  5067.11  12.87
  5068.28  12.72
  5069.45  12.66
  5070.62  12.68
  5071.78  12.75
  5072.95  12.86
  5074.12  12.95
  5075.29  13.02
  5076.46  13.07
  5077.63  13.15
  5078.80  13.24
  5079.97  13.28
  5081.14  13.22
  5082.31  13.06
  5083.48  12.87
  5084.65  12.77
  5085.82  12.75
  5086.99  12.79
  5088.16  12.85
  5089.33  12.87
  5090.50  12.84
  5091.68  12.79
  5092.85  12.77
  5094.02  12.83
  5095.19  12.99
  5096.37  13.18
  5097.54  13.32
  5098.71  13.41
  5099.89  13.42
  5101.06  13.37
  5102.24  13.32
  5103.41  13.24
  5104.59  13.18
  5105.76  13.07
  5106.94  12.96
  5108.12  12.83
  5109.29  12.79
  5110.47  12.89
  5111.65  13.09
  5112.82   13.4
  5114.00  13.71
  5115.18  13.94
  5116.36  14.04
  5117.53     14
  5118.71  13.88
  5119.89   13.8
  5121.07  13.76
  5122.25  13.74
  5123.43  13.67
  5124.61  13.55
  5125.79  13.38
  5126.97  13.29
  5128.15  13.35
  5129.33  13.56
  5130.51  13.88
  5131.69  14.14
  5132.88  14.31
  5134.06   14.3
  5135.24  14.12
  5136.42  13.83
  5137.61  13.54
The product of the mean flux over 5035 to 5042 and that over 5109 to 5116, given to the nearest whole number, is 177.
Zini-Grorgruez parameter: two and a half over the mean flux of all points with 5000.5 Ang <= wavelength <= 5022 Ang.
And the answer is 0.189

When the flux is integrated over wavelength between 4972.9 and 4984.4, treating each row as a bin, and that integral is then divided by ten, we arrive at 16.1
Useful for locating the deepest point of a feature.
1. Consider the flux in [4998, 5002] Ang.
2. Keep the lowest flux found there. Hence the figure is 12.66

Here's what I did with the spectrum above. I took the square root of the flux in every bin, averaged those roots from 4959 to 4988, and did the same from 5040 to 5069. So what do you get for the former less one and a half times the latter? -1.78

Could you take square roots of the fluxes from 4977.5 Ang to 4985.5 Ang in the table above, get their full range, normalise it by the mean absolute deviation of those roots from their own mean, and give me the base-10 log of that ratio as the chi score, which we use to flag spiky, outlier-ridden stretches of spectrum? 0.521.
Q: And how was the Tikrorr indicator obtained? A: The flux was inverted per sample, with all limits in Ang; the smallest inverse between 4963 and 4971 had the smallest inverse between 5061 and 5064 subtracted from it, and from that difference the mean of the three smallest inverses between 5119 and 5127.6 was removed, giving -0.072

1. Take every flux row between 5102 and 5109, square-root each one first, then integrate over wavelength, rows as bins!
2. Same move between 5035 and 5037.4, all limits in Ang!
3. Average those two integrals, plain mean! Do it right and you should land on 17.0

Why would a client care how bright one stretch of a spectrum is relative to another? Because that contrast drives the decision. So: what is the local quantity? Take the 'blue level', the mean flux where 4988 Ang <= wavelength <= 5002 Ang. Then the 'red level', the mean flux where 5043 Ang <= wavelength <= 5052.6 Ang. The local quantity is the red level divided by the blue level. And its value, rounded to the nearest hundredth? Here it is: 1.02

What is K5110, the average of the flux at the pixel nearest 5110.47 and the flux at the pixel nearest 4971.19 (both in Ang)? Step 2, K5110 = 13.29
